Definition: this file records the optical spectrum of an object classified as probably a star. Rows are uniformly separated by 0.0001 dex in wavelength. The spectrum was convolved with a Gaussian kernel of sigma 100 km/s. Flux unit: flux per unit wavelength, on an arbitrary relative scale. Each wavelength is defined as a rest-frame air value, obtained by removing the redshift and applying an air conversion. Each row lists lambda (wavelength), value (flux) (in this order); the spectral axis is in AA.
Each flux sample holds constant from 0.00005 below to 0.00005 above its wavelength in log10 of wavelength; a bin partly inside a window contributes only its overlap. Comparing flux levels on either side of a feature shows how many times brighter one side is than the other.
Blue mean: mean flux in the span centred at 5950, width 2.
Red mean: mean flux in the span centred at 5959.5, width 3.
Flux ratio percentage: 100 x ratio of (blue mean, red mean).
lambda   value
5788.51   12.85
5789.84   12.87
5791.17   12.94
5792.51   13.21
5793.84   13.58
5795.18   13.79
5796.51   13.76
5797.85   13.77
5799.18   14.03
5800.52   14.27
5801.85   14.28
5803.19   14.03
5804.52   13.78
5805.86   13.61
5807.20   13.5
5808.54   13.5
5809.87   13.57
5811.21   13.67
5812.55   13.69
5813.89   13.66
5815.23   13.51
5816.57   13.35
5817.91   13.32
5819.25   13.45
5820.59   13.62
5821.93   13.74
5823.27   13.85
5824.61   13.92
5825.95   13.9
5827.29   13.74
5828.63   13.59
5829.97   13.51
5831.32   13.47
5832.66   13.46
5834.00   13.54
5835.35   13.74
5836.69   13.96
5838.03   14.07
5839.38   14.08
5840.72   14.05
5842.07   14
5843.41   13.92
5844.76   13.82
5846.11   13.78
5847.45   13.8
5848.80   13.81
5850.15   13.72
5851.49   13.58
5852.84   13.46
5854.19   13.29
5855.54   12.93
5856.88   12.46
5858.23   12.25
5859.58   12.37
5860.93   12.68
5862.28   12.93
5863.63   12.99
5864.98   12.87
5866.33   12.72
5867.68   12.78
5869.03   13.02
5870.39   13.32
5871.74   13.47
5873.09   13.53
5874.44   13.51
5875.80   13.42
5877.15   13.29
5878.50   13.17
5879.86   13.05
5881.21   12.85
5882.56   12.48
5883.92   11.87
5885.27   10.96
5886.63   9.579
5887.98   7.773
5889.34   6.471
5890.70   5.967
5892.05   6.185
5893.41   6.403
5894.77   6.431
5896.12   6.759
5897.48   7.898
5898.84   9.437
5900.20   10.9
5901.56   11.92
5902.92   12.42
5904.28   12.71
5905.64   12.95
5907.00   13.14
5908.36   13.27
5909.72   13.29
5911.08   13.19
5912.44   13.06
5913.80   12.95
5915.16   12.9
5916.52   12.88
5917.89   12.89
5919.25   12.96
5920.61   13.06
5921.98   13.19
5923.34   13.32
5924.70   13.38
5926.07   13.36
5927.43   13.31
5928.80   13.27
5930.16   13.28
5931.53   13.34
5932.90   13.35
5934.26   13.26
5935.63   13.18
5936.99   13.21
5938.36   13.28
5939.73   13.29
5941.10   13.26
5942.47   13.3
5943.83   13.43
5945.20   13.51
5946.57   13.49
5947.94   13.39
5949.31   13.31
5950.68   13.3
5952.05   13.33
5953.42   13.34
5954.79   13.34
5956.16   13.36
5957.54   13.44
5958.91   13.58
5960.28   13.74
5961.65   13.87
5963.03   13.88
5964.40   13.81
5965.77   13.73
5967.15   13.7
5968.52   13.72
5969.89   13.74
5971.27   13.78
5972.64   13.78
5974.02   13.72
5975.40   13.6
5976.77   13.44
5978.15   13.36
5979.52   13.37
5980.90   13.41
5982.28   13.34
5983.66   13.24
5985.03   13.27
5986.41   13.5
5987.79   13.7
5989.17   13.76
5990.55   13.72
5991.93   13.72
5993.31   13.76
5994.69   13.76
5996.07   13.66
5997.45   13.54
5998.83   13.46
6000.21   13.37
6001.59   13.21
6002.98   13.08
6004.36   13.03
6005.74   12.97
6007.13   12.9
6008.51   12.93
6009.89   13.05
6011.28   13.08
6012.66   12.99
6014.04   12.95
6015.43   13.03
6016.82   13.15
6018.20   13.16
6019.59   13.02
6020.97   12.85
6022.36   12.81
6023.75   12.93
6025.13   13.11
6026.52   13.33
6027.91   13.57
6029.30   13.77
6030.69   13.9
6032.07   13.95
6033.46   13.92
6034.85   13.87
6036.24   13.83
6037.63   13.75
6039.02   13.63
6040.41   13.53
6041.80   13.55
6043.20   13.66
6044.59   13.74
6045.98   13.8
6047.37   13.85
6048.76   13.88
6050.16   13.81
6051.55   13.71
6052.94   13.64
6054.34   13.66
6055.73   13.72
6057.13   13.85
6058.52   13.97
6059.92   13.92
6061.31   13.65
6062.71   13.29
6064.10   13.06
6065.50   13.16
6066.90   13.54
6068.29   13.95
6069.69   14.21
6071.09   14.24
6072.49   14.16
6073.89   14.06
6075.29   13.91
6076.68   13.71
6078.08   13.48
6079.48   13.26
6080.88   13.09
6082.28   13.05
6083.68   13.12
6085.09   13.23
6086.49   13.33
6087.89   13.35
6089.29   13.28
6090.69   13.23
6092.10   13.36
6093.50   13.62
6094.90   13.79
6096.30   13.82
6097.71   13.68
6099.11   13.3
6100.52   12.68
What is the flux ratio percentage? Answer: 97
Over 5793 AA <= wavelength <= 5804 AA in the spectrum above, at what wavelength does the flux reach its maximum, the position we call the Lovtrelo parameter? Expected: 5801.85 AA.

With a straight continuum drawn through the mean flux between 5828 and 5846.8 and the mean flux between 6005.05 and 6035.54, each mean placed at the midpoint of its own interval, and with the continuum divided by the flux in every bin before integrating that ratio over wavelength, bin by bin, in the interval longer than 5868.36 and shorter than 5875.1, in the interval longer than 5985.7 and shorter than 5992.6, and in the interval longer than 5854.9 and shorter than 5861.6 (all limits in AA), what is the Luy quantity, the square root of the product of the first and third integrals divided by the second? 1.06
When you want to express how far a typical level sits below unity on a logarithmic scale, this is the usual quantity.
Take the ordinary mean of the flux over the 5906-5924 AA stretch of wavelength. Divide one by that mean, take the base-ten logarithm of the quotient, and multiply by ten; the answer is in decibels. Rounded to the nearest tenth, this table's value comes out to -11.2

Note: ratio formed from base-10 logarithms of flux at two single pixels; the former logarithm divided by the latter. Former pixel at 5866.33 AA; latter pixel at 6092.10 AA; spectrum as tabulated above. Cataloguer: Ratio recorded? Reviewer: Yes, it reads 0.98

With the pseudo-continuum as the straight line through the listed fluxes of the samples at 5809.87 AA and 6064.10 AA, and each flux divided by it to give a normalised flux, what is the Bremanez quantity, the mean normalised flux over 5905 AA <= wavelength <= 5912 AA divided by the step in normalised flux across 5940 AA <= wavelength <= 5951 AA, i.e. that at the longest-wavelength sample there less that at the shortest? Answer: 221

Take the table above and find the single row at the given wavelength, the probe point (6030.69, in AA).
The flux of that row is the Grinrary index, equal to 13.9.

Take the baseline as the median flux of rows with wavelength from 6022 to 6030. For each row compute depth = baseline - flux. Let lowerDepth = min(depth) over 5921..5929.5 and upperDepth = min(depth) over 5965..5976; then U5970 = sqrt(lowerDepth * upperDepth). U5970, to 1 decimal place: 0.3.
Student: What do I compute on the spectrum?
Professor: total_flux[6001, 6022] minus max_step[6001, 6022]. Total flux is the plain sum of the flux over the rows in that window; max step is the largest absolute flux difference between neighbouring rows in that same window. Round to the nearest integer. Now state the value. 195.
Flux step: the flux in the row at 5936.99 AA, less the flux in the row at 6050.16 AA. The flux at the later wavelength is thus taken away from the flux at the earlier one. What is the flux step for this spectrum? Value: -0.6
